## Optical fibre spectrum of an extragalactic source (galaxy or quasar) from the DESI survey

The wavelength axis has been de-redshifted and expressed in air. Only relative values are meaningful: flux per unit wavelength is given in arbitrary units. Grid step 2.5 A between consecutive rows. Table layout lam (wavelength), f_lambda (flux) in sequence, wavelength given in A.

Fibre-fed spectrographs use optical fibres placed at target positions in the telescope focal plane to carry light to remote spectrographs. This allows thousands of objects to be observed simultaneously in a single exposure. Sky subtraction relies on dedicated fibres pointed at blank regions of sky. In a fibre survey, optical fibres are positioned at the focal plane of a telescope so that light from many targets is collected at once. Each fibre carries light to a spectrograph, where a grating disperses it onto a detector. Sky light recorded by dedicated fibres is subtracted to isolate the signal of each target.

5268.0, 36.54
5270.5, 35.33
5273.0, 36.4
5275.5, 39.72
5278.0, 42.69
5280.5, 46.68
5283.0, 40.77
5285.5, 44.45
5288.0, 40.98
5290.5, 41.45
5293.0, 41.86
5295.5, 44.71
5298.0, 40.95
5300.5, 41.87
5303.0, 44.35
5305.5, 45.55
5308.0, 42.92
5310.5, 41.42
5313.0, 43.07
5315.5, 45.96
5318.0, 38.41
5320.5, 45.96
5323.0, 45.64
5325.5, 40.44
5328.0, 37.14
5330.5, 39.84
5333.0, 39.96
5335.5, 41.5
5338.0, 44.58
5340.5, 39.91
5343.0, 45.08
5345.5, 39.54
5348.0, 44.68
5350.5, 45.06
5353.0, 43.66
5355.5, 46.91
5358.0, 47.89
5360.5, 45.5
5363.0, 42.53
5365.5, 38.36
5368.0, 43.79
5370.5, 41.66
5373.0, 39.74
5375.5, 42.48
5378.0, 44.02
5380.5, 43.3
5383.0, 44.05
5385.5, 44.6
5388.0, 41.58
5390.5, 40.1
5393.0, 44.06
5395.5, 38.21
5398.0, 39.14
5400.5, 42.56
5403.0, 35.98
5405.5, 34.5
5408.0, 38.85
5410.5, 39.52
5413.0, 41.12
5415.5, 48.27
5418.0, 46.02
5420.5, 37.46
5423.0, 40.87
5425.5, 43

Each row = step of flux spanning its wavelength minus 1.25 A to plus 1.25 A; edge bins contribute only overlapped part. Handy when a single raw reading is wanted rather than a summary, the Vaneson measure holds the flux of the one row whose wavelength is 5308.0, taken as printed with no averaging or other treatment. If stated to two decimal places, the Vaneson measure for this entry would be 42.92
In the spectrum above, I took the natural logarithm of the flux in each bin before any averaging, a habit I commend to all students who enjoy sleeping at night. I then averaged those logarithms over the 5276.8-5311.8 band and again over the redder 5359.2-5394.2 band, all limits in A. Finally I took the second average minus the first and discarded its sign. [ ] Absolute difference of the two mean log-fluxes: 0.01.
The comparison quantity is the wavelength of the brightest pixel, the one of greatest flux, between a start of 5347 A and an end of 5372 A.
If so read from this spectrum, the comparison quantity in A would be 5358.0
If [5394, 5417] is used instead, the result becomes 5415.5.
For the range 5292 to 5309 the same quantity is 5305.5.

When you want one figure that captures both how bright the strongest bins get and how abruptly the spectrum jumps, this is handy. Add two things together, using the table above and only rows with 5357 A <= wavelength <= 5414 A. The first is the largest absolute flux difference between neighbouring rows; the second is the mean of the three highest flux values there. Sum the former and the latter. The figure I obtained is 52.6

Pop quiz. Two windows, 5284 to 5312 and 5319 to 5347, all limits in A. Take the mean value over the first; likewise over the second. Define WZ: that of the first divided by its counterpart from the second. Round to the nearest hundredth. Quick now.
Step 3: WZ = 1.02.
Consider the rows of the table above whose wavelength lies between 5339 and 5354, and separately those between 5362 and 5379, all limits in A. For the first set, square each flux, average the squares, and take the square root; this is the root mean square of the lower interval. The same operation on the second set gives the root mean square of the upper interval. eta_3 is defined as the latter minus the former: -1.2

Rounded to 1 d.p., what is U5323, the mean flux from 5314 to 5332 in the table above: 41.9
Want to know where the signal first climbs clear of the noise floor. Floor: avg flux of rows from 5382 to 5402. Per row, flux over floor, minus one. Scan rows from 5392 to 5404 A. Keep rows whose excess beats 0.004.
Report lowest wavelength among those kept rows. 5393.0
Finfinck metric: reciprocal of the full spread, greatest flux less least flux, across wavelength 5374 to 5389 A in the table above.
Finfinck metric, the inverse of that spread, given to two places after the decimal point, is 0.33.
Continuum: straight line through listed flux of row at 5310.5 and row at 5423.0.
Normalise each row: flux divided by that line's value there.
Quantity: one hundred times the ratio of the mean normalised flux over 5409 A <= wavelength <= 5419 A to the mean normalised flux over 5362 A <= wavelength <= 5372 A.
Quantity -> 106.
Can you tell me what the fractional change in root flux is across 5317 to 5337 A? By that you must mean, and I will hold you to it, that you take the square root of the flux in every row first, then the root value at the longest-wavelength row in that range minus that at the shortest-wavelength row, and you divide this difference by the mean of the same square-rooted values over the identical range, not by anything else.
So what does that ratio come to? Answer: 0.038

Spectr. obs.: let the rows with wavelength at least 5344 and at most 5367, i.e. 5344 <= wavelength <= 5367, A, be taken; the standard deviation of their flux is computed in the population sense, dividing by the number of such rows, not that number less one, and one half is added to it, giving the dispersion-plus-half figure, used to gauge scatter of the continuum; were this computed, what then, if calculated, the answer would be 3.50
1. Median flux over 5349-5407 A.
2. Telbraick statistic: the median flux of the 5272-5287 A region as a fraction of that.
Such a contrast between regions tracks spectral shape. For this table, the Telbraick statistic 0.98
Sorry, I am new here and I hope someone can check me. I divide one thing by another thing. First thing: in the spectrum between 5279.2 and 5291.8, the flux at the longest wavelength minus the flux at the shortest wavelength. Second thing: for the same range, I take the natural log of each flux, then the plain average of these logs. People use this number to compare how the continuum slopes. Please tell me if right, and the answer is -1.4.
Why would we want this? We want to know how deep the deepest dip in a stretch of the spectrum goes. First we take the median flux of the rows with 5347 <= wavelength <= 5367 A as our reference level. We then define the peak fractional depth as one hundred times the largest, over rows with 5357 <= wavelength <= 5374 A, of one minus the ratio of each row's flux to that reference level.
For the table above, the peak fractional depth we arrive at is 15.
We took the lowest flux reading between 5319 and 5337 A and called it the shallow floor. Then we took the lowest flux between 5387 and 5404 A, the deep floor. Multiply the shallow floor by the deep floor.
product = 1336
